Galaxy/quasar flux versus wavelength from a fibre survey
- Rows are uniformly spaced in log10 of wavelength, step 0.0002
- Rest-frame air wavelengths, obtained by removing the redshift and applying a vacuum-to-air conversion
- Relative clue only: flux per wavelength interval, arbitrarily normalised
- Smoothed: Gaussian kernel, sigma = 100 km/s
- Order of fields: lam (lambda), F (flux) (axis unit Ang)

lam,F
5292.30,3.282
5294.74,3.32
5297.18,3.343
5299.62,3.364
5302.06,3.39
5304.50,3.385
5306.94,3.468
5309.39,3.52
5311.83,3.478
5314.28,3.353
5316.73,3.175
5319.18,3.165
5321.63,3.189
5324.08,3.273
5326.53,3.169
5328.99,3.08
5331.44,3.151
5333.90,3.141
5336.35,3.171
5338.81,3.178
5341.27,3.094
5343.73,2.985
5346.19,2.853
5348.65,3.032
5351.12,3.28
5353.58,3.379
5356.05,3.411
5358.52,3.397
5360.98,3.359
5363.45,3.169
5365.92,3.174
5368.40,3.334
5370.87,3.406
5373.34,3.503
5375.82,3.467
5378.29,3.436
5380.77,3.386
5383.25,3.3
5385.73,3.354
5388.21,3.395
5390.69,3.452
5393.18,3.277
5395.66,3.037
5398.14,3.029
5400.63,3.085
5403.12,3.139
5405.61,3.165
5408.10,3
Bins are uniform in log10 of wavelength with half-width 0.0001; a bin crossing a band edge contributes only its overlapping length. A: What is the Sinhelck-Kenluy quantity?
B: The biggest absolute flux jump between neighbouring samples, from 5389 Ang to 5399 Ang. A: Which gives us 0.24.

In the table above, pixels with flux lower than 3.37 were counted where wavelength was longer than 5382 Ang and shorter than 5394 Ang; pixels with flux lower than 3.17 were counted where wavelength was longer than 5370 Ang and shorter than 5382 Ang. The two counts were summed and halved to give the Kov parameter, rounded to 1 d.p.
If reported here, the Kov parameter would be 1.5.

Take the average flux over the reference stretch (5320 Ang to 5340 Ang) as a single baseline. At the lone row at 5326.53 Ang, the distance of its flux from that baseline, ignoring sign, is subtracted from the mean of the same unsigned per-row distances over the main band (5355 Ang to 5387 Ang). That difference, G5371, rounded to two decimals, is 0.19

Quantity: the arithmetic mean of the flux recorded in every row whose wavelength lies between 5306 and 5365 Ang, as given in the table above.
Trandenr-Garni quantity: 3.23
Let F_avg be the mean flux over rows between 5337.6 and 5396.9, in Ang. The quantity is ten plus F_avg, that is 13.3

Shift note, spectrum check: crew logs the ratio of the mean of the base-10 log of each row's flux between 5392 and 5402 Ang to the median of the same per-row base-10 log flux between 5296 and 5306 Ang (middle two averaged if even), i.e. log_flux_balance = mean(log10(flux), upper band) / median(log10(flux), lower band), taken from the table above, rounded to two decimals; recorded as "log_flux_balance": 0.93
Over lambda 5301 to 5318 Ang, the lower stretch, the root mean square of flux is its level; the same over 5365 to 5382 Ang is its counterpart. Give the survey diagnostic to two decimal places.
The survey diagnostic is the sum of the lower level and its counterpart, 6.79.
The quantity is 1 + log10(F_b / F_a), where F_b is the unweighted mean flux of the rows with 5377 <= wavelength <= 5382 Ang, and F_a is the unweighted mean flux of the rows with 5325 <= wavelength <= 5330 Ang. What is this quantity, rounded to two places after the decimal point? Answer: 1.04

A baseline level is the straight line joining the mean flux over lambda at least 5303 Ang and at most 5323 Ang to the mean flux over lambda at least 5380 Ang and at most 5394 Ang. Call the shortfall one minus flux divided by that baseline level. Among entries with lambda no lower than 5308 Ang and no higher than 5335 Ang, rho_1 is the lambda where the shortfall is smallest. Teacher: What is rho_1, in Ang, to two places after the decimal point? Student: 5309.39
